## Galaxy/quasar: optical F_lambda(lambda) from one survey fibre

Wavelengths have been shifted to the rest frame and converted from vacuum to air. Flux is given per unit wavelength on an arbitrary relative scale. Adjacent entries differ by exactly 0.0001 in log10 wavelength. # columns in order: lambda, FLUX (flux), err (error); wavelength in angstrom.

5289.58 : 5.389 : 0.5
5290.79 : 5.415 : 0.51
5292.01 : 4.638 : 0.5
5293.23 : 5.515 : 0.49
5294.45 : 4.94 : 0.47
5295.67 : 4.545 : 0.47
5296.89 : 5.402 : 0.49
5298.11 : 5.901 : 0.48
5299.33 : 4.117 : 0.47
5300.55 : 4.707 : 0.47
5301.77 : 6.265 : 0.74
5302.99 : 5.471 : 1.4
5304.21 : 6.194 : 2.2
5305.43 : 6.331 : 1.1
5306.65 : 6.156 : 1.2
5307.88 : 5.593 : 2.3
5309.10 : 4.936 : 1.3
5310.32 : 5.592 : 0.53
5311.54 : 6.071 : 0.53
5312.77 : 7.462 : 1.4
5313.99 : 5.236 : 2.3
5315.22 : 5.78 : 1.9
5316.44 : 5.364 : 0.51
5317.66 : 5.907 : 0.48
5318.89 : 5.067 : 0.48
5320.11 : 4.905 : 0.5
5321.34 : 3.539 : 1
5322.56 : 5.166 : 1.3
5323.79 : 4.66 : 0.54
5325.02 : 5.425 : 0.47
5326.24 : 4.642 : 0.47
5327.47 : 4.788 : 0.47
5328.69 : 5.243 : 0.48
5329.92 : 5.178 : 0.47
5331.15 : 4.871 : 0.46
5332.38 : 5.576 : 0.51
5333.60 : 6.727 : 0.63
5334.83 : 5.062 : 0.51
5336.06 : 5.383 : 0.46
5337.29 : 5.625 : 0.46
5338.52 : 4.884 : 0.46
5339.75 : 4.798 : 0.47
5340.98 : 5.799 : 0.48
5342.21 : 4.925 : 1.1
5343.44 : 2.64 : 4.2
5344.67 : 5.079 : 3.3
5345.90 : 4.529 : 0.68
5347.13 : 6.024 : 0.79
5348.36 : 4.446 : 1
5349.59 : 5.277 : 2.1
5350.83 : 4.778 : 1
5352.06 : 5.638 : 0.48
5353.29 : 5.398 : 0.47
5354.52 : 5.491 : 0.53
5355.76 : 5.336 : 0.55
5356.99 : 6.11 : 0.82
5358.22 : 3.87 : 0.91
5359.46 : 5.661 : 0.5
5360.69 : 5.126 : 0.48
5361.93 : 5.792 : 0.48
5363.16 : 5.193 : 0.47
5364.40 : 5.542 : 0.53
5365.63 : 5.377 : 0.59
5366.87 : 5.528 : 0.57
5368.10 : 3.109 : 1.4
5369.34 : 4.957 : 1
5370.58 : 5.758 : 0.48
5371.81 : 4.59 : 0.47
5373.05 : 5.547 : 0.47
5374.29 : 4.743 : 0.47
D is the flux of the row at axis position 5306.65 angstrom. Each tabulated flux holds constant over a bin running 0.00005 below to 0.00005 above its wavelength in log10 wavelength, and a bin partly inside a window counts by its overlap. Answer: 6.156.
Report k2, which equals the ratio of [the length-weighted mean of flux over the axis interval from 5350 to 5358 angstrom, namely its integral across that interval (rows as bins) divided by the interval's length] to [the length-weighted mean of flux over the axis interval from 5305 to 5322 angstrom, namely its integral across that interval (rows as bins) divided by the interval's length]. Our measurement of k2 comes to 0.97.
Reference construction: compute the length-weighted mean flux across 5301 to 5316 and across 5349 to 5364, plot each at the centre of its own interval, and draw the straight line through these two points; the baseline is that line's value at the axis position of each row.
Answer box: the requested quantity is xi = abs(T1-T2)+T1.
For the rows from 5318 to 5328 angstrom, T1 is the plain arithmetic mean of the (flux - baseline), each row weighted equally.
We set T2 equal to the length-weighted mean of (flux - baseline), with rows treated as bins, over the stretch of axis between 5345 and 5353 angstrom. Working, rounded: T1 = -0.95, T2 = -0.27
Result -0.27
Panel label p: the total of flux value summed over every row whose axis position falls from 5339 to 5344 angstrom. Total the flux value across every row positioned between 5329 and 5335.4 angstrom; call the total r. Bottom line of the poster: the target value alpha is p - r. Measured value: -9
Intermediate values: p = 18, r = 27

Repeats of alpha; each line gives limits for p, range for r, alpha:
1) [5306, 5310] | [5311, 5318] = -19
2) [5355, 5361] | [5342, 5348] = 3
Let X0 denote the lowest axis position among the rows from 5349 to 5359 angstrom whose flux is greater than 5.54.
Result 5352.06 angstrom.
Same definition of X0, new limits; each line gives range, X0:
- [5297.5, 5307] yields 5298.11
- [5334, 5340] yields 5337.29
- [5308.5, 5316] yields 5310.32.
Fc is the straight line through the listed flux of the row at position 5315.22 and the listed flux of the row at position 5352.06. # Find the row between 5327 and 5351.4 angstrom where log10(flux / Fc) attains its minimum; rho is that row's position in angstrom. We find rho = 5343.44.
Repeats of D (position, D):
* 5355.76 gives 5.336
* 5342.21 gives 4.925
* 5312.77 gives 7.462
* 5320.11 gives 4.905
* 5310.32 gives 5.592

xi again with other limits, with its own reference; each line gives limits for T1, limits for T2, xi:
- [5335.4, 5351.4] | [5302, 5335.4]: -0.33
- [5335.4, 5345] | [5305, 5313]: 0.05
